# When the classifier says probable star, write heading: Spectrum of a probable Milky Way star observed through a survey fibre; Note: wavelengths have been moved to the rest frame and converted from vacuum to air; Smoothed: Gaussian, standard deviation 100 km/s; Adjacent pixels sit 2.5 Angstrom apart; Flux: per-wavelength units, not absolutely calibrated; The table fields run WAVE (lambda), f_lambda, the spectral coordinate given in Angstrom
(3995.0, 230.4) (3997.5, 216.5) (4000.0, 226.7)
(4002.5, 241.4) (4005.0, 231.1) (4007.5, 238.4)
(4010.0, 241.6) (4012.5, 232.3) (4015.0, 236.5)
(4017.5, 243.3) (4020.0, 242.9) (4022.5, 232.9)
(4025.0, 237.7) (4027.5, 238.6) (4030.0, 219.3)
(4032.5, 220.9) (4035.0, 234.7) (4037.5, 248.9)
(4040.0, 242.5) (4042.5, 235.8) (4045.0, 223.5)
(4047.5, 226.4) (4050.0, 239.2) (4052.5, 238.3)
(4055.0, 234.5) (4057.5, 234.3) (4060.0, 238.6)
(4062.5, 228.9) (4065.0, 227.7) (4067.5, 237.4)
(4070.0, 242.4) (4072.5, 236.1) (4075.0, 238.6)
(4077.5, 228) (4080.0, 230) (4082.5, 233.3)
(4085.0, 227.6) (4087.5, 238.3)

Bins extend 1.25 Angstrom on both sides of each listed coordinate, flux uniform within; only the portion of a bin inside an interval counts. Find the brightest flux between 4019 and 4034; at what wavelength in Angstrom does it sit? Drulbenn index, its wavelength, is 4020.0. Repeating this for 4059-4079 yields 4070.0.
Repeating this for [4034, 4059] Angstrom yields 4037.5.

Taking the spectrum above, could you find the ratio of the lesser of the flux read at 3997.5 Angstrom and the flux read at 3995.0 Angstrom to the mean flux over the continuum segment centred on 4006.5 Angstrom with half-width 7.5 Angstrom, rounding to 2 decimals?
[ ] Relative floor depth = 0.92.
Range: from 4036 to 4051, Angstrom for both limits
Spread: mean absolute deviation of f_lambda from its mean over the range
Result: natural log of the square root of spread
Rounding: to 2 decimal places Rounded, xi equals 1.01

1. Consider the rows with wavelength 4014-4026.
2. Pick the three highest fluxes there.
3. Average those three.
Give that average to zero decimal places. 241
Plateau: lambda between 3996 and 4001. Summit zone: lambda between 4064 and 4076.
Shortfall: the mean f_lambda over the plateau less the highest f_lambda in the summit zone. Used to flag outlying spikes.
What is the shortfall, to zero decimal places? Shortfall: -21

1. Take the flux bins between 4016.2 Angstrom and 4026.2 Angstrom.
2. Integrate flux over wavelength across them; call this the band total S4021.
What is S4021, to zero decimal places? 2392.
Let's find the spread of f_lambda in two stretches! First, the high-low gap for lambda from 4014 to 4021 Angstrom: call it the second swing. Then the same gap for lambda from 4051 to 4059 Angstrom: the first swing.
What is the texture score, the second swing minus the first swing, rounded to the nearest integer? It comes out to 3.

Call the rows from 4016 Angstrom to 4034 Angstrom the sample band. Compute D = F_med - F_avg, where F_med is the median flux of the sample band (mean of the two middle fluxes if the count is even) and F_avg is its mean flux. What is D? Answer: 4.0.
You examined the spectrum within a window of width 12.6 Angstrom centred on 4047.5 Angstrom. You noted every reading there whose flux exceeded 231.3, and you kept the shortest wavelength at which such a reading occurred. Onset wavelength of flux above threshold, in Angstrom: 4042.5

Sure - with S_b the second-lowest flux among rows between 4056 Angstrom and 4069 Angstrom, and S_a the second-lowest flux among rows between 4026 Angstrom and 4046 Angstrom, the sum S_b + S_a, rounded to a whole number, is 450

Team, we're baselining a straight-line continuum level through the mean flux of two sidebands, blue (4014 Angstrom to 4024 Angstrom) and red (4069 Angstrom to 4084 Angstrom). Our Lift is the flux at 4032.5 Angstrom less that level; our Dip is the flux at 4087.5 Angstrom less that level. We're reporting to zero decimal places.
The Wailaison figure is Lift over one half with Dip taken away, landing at 4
